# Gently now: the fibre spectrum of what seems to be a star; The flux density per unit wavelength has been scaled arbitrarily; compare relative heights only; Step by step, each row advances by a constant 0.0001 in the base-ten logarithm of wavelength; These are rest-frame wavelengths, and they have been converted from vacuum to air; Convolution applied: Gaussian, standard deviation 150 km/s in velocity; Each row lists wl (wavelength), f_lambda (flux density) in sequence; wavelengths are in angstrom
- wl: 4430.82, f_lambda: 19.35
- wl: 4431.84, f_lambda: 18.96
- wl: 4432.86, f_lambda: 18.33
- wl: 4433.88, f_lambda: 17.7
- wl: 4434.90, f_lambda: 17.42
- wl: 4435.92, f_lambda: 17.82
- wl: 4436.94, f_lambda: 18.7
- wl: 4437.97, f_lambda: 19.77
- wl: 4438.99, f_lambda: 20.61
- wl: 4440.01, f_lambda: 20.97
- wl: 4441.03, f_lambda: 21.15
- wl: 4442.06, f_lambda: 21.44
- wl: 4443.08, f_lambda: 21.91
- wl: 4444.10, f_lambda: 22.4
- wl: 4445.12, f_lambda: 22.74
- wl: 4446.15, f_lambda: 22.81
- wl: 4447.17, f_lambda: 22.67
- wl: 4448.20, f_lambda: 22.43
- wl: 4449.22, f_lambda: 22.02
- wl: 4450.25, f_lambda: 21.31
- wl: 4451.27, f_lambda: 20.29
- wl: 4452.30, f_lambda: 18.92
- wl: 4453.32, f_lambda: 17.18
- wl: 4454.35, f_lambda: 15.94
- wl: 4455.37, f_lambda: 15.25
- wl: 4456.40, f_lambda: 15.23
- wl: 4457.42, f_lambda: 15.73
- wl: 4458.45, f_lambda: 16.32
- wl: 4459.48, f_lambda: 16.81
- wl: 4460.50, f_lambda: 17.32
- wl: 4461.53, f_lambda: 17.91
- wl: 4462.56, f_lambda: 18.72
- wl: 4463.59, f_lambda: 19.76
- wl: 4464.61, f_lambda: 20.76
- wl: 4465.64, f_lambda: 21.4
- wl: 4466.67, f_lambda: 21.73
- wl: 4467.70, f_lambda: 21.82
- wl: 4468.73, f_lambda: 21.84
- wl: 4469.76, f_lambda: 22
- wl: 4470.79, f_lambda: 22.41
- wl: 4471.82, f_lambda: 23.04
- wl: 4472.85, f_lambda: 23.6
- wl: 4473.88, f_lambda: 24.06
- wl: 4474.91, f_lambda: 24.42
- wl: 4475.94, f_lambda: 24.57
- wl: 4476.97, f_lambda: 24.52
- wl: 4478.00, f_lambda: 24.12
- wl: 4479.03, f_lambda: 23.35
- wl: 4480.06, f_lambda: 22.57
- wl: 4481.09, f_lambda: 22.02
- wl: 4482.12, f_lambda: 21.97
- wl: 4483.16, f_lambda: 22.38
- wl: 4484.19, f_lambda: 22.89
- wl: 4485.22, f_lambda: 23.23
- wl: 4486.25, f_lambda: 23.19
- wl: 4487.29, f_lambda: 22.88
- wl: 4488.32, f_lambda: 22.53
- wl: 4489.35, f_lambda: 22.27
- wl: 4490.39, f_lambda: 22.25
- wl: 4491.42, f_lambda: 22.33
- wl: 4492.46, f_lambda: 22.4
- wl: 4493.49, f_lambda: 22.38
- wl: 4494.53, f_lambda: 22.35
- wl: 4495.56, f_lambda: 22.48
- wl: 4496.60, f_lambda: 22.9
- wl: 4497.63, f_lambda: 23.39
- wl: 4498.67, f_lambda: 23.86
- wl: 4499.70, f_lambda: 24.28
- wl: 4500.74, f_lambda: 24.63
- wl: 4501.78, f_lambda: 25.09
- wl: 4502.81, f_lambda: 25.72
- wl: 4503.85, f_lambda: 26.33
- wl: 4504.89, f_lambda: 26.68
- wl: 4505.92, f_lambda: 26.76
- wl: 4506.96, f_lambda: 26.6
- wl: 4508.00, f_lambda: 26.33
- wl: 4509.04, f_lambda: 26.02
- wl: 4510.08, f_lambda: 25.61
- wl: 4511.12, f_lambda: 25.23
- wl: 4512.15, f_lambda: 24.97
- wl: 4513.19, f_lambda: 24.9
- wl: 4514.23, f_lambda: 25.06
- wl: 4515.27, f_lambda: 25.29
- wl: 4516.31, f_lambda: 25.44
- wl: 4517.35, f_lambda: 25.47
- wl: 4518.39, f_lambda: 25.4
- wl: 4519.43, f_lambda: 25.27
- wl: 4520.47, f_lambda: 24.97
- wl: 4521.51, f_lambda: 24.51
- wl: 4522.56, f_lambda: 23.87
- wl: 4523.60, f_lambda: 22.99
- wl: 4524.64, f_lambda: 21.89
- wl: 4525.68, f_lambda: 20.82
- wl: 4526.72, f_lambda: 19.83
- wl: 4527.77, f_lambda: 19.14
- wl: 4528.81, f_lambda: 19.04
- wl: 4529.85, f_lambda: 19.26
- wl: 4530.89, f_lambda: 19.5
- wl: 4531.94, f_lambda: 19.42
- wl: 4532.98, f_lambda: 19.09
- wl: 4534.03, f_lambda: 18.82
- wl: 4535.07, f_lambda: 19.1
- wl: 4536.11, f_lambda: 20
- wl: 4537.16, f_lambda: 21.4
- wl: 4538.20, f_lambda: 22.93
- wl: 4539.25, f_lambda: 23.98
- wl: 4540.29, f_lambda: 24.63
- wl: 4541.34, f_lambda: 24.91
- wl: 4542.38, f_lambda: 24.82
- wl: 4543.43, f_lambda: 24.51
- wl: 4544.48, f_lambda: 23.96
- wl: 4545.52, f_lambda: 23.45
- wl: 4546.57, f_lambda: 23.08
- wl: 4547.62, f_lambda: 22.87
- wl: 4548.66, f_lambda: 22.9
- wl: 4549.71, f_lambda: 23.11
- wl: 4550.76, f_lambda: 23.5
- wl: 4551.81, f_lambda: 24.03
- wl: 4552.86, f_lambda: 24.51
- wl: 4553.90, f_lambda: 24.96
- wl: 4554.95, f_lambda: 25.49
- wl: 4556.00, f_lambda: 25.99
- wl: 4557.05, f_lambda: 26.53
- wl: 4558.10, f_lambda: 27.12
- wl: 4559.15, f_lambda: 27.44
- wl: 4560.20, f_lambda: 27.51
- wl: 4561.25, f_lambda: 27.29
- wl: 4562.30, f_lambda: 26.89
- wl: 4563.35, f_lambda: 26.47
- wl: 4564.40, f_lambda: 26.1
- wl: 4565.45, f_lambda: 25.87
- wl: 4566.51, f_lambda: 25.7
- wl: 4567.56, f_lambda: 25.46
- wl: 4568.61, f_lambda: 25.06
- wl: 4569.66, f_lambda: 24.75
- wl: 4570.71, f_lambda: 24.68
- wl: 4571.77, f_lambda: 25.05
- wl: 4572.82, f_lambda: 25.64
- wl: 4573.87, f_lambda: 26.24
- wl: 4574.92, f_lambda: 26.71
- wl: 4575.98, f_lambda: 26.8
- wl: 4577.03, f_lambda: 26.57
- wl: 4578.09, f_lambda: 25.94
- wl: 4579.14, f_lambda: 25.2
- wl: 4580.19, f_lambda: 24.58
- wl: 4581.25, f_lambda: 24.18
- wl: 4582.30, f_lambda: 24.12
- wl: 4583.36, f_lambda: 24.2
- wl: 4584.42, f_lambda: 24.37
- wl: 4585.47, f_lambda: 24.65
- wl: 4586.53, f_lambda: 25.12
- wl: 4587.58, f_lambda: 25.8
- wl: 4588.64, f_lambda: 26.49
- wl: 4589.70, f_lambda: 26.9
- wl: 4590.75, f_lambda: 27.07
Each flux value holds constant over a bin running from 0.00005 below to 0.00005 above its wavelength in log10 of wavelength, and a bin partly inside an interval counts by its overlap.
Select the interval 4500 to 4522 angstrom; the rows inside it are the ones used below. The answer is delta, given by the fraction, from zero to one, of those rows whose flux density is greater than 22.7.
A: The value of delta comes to 1.0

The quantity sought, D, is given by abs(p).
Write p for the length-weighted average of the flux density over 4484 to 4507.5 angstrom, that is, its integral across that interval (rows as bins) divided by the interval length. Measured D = 24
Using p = 24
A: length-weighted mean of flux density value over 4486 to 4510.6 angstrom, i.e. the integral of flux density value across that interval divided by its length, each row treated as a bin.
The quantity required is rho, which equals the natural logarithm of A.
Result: 3.18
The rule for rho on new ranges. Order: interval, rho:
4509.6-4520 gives 3.23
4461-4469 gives 3.02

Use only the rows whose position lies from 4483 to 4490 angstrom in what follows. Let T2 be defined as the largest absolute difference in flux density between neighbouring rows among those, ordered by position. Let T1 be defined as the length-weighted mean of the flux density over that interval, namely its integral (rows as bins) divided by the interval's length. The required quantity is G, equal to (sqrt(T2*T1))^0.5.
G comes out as 1.8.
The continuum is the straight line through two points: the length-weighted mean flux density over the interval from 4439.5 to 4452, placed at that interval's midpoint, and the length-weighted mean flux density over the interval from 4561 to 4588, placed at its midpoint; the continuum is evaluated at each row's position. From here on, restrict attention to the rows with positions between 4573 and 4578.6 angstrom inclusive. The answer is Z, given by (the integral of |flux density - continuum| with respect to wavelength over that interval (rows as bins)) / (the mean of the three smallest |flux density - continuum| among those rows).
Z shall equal 7.0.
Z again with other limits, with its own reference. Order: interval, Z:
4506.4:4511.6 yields 6.2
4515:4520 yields 5.2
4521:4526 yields 11.9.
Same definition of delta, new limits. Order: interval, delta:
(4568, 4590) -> 1.0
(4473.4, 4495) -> 0.5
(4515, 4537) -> 0.4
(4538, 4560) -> 1.0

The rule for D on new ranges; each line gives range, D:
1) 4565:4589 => 25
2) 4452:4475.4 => 20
